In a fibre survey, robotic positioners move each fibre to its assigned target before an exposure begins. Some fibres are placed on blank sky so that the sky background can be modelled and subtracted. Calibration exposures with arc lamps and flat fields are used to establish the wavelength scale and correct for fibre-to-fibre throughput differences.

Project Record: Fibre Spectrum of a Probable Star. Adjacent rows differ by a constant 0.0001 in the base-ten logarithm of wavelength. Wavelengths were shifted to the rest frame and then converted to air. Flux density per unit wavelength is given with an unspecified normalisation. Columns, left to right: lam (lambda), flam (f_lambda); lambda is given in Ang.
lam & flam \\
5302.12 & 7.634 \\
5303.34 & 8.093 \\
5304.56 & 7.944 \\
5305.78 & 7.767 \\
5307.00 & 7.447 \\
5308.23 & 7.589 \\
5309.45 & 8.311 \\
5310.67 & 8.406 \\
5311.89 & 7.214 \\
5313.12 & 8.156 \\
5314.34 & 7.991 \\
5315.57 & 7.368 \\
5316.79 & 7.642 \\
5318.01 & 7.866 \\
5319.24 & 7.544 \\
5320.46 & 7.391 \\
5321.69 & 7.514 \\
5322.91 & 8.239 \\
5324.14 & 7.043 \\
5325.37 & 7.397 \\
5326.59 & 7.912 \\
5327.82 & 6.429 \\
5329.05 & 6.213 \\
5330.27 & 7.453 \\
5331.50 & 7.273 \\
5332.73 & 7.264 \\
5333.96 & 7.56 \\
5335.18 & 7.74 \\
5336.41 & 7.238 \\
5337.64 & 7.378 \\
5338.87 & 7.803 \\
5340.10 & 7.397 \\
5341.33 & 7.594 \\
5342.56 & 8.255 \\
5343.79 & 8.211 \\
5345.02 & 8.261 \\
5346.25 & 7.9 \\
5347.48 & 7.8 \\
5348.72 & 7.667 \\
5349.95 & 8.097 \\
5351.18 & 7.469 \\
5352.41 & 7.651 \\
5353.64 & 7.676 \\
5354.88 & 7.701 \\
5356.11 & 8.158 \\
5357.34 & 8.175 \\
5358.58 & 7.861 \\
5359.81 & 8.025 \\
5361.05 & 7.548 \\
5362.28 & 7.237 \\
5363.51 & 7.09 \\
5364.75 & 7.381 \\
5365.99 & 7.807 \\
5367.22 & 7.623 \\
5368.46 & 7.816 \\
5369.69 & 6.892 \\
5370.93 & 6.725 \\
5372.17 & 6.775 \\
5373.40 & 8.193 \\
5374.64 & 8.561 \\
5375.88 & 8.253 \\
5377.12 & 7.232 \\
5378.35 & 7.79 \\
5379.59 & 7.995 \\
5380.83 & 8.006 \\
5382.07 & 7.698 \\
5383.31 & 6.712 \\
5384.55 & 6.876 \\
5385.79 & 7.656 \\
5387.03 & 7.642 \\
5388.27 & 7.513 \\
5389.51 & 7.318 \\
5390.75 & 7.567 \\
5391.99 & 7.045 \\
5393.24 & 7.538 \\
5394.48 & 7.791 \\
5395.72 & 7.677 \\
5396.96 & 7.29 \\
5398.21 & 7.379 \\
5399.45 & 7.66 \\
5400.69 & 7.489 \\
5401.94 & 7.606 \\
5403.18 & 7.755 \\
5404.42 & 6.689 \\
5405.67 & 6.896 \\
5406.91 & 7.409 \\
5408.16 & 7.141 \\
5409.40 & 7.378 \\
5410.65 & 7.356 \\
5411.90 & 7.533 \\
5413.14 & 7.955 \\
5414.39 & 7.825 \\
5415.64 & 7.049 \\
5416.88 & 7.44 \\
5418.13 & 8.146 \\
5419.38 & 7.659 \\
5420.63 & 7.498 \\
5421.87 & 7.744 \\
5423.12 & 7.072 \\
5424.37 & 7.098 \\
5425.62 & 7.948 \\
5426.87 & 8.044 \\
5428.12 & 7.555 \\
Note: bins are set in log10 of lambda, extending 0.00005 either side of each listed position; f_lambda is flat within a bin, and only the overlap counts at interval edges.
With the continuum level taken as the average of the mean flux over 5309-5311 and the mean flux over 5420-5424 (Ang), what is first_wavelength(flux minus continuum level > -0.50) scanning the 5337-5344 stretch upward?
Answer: 5338.87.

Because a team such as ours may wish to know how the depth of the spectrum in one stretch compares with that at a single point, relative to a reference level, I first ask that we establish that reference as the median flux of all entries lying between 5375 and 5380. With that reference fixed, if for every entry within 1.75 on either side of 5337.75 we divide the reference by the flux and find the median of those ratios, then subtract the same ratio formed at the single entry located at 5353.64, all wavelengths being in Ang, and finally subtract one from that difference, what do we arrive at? -0.96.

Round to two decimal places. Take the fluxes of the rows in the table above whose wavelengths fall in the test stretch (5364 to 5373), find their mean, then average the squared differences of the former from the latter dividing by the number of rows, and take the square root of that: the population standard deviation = 0.45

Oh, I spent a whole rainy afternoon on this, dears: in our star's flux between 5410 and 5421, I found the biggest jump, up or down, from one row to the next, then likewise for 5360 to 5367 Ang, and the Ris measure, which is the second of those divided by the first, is 0.55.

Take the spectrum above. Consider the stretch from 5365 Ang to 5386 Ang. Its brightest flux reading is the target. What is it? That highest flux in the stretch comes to 8.561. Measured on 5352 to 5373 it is 8.175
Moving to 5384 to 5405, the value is 7.791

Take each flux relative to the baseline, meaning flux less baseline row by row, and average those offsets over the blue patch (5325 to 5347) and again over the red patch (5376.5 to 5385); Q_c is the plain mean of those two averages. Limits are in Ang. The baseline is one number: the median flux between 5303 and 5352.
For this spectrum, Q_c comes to -0.12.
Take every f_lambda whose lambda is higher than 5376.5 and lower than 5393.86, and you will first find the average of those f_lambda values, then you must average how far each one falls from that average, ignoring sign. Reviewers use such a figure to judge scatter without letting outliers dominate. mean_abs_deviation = 0.31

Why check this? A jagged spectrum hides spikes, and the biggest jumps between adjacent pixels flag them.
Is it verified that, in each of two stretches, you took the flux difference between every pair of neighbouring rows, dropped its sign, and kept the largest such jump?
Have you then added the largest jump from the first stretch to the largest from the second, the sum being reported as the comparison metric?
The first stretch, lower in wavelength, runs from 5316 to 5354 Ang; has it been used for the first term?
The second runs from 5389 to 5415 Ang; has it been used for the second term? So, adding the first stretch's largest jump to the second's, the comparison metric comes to 2.55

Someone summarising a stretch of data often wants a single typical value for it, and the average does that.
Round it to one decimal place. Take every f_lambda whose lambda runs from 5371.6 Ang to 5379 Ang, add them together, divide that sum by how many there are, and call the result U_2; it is 7.8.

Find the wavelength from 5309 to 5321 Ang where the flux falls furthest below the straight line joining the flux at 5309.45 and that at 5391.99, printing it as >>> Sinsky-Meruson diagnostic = 5311.89 Ang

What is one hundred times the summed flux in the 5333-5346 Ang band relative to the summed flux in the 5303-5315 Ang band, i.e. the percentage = 98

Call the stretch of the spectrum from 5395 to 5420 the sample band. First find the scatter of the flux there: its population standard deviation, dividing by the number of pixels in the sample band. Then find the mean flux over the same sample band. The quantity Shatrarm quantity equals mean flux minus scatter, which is 7.13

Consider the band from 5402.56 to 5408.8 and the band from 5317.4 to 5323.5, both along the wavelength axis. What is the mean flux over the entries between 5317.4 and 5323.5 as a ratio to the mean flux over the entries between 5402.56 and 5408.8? 1.07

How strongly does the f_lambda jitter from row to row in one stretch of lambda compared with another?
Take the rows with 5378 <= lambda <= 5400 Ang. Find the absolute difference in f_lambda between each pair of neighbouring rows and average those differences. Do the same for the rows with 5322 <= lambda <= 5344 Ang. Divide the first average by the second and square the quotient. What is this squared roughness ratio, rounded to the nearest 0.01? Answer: 0.41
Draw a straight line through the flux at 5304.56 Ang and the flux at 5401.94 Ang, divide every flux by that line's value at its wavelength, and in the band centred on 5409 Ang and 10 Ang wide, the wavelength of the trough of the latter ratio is 5404.42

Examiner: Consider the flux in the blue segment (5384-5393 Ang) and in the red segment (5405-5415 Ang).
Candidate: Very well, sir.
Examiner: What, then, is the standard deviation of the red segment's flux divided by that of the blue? 1.1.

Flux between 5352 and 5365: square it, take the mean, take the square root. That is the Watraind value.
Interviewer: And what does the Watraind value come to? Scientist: 7.69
